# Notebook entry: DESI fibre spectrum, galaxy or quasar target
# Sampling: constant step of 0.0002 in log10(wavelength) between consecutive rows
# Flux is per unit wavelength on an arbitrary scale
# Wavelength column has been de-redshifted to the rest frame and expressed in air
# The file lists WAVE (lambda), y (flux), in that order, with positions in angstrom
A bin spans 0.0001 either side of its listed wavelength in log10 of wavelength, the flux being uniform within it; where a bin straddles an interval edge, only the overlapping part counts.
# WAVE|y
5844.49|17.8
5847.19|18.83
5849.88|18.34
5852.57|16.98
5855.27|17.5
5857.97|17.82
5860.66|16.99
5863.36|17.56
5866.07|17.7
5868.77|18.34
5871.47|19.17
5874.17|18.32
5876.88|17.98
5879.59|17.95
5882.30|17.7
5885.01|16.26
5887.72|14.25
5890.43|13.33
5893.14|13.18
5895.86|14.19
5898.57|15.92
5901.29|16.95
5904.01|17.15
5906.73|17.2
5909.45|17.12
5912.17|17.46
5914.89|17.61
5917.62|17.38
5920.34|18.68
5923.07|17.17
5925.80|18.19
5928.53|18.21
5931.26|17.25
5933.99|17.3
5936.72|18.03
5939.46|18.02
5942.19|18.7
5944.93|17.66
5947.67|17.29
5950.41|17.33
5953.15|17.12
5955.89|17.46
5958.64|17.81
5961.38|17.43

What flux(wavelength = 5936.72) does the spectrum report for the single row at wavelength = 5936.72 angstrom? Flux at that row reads 18.03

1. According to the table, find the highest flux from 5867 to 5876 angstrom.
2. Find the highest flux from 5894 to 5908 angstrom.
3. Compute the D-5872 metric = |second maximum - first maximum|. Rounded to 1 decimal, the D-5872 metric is 2.0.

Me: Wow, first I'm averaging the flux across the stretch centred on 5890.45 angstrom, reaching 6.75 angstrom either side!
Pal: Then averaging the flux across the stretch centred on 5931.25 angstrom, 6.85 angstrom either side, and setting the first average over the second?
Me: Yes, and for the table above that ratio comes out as 0.80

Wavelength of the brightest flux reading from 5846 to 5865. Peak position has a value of 5847.19 angstrom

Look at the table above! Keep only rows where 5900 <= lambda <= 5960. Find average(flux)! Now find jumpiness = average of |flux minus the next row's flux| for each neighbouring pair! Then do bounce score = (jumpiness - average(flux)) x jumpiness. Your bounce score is -7.9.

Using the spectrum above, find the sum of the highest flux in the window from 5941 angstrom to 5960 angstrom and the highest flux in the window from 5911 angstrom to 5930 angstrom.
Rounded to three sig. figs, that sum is 37.4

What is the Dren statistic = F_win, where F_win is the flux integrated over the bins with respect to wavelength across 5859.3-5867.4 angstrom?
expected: 141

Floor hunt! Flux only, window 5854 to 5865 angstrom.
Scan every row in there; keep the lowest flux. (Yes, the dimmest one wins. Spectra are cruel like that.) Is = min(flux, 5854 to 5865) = 16.99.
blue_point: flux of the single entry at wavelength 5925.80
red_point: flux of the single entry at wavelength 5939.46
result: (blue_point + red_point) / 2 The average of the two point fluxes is 18.1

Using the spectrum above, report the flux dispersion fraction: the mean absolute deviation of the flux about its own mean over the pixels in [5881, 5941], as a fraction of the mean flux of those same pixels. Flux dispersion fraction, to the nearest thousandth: 0.073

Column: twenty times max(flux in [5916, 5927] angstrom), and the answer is 374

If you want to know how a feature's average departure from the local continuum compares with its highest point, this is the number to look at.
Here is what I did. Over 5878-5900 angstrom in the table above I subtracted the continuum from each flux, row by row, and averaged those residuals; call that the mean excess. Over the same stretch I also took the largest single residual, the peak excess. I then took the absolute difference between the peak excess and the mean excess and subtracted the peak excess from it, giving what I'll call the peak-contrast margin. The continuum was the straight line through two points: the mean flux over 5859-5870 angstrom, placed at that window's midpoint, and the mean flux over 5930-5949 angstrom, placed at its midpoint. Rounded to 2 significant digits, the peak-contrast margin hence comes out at 2.3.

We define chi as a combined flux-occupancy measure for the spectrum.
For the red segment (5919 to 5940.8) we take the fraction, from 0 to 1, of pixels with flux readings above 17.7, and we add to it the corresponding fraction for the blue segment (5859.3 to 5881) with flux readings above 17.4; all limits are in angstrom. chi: 1.5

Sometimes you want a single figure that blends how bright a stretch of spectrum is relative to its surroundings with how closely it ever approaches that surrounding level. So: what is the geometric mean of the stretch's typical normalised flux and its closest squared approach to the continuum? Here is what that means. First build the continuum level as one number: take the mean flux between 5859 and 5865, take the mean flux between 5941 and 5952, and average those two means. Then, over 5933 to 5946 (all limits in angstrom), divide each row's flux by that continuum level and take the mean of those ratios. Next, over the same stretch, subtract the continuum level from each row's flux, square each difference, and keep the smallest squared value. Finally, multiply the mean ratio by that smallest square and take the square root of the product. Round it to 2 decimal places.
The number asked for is 0.15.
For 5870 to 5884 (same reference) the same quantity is 0.19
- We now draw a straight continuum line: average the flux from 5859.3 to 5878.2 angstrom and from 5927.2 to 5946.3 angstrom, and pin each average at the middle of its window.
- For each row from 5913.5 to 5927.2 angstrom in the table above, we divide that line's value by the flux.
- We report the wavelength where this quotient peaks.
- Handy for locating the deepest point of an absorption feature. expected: 5923.07 angstrom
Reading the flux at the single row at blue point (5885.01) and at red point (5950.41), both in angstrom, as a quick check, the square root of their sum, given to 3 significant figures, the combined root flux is 5.80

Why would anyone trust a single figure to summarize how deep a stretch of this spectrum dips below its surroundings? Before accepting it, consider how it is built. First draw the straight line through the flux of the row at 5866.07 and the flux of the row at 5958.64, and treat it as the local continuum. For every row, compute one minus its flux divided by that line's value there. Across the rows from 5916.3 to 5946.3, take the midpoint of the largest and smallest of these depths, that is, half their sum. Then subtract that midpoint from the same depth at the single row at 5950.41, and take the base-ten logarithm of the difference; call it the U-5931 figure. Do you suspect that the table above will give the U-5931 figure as -1.45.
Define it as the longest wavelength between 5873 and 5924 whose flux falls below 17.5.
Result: 5923.07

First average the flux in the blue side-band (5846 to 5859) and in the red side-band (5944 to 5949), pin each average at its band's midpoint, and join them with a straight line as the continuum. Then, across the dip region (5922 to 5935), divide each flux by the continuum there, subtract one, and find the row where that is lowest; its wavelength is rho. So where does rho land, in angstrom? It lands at 5923.07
